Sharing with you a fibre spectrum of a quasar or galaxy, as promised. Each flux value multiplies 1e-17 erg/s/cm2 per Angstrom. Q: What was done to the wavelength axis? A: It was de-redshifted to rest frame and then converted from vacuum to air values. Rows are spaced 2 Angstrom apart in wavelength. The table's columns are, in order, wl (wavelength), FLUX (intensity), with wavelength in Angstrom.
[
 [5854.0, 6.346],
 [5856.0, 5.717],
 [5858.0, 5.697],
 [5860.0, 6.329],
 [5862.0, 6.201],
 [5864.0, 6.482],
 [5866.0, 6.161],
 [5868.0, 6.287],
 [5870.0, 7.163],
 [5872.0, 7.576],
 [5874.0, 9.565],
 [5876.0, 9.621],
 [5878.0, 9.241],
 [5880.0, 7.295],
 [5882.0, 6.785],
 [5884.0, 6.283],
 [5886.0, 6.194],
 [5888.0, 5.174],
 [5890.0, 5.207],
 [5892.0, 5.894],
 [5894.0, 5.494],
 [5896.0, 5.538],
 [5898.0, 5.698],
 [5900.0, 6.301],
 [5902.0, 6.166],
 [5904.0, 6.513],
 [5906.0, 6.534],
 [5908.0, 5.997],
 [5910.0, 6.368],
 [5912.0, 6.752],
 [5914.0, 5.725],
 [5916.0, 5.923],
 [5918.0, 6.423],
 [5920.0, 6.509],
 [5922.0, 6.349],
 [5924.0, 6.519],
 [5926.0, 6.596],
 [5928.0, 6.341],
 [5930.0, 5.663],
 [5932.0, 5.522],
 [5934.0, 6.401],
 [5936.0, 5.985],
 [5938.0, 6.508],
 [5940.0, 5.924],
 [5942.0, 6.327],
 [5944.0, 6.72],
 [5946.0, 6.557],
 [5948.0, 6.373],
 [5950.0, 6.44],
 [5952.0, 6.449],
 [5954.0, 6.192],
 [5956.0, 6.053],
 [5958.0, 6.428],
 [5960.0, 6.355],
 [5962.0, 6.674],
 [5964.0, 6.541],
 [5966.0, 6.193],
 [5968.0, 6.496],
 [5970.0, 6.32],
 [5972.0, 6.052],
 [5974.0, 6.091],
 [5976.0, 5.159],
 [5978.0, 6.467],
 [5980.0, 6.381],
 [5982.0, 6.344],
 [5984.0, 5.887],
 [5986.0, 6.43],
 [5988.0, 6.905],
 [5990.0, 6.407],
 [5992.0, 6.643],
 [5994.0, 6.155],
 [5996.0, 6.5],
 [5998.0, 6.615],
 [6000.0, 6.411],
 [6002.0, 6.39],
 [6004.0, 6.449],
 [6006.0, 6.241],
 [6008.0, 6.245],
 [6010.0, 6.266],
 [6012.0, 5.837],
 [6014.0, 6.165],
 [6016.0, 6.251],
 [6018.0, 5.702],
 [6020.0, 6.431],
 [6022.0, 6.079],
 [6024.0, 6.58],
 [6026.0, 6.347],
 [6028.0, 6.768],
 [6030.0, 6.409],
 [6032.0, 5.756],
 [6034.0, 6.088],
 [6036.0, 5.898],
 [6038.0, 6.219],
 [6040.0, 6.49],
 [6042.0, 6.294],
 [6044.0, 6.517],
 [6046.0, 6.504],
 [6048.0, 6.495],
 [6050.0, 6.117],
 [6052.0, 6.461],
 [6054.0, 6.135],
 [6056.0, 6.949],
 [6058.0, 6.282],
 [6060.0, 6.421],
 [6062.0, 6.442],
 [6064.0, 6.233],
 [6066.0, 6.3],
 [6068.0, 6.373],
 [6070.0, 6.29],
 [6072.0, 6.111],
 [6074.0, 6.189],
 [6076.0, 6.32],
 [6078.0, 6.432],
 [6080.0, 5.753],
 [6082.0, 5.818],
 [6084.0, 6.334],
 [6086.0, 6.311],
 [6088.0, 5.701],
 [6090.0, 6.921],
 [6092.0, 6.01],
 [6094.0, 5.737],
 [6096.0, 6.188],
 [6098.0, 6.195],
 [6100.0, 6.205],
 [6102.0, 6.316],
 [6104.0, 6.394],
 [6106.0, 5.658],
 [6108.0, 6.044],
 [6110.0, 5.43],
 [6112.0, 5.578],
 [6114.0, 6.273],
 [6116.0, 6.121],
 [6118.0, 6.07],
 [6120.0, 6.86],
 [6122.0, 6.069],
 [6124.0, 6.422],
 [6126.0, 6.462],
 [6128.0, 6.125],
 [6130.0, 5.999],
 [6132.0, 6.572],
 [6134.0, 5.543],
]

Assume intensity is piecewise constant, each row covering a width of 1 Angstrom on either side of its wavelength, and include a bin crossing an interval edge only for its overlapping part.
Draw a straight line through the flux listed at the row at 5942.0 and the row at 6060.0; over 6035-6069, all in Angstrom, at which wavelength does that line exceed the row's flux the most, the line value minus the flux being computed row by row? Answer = 6036.0 Angstrom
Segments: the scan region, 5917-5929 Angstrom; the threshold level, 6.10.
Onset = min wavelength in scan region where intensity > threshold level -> 5918.0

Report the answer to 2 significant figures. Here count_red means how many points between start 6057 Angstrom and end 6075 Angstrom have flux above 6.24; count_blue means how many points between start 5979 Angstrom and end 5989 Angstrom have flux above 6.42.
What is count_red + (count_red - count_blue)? 10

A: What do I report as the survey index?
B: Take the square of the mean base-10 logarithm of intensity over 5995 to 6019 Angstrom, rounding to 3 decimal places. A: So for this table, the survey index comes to 0.634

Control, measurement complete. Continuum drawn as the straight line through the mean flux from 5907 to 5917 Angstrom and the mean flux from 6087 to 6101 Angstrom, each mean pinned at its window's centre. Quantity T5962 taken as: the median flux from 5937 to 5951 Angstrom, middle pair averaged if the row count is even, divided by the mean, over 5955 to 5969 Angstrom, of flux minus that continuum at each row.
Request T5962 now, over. 27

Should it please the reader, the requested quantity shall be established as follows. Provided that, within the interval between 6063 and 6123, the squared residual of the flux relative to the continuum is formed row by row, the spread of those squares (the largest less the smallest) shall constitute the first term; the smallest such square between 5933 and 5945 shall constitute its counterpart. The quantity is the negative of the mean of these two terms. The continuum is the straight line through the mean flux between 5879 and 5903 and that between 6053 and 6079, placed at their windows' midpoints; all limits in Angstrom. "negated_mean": -0.506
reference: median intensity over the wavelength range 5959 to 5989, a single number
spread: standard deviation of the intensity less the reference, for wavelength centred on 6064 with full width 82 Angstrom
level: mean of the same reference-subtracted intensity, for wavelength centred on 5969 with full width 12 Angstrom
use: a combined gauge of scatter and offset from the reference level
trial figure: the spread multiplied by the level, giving -0.021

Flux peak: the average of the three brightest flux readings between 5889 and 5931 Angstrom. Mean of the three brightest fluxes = 6.63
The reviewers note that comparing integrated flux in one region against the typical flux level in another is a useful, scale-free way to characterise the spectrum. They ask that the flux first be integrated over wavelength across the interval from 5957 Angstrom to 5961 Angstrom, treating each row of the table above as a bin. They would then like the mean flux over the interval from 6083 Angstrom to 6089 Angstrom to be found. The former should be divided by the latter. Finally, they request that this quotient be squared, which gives 17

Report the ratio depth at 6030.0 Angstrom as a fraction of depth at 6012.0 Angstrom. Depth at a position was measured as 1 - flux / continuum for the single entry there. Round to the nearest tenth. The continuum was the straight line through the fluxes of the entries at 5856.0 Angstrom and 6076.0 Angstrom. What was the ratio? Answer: -0.7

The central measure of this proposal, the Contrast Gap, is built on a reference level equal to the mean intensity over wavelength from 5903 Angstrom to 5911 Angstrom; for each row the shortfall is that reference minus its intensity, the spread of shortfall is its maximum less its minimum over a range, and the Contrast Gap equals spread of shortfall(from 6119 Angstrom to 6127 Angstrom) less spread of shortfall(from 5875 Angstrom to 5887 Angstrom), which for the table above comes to -2.6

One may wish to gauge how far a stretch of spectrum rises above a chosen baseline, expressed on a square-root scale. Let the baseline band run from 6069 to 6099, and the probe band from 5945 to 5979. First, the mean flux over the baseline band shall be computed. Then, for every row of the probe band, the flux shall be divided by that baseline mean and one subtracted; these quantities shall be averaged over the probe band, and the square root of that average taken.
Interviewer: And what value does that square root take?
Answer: 0.146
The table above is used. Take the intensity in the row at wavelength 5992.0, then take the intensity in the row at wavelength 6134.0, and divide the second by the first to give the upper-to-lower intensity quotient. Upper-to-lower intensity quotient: 0.834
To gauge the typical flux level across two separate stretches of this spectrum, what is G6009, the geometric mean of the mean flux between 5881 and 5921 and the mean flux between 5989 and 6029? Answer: 6.198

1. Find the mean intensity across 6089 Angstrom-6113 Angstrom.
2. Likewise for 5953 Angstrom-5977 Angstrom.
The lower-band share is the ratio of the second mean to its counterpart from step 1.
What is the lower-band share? 1.03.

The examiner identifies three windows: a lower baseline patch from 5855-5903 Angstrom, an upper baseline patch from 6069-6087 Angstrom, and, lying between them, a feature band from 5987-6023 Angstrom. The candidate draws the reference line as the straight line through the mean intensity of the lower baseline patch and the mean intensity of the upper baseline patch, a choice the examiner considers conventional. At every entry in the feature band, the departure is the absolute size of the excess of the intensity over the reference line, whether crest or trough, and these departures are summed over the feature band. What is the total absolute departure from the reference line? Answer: 3.6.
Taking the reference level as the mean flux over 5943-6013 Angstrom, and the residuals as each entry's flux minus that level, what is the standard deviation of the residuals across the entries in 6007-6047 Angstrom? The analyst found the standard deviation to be 0.28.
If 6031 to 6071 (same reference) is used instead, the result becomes 0.25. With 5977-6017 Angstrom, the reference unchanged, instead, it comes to 0.24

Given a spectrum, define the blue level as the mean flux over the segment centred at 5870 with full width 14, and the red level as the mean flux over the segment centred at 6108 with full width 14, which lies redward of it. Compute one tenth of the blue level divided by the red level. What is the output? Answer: 0.127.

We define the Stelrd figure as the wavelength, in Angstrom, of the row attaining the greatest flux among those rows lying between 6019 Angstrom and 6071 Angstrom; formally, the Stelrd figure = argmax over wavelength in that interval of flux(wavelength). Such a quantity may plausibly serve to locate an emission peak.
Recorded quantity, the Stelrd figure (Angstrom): 6056.0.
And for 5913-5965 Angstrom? 5944.0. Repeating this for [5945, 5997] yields 5988.0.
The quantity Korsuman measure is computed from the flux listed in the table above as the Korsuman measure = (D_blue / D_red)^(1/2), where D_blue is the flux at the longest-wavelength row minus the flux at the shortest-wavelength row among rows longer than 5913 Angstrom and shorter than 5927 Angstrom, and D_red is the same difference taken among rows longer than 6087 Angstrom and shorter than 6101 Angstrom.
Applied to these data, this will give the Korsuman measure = 1.3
